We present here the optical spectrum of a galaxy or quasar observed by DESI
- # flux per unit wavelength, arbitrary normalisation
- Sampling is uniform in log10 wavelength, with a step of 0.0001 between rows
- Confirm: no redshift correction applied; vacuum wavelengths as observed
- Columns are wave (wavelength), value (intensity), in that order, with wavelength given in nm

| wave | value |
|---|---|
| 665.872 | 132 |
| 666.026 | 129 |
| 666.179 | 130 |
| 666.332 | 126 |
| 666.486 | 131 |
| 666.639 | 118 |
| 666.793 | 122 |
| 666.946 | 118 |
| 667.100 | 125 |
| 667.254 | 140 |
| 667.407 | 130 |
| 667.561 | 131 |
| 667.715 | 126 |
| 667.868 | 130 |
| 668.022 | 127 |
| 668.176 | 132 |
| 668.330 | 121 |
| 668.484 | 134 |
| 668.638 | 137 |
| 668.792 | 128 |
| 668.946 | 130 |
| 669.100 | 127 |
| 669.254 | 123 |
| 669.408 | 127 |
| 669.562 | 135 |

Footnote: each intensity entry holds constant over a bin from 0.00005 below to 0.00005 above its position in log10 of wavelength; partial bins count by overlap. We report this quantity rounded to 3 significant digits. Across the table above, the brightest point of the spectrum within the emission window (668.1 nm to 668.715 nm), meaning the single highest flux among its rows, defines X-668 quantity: 137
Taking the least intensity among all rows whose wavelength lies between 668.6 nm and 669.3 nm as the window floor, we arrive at 123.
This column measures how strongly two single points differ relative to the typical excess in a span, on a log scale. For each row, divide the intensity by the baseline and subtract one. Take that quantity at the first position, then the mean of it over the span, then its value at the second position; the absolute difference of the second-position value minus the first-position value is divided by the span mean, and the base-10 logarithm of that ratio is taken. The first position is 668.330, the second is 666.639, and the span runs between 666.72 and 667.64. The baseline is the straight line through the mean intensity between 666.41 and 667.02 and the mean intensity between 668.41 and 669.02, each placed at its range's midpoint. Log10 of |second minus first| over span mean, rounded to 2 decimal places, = 0.21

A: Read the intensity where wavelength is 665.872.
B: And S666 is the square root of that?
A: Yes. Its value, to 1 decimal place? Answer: 11.5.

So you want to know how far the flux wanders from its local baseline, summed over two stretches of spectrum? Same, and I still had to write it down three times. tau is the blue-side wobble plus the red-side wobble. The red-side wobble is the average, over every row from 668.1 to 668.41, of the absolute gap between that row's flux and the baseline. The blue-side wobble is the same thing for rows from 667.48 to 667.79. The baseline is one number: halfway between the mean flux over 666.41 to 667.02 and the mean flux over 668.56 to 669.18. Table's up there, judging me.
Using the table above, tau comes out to 8.0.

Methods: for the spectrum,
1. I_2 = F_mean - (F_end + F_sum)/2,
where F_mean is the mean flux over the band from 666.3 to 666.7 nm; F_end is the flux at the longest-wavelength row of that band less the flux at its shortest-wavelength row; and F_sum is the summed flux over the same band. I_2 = -58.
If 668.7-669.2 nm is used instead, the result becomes -64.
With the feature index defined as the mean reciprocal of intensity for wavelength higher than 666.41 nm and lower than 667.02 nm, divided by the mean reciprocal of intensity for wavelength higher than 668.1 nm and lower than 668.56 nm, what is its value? 1.06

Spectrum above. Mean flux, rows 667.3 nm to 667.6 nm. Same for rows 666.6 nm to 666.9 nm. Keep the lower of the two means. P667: 120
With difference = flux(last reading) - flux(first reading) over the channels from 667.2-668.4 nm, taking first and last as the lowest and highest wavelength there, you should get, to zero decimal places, -19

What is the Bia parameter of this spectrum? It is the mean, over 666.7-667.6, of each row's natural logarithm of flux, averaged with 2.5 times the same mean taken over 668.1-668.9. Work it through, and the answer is 8.51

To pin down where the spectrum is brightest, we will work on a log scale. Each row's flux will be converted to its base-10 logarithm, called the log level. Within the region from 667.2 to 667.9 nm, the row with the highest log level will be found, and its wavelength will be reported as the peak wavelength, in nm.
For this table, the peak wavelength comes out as 667.254 nm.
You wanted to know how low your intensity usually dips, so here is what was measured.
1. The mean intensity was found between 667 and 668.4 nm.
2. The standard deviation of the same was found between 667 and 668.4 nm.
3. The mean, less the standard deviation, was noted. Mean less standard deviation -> 124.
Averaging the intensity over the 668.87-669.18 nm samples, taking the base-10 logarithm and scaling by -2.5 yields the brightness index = -5.27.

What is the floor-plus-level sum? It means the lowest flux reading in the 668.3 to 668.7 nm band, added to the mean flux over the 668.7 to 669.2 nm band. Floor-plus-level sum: 249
